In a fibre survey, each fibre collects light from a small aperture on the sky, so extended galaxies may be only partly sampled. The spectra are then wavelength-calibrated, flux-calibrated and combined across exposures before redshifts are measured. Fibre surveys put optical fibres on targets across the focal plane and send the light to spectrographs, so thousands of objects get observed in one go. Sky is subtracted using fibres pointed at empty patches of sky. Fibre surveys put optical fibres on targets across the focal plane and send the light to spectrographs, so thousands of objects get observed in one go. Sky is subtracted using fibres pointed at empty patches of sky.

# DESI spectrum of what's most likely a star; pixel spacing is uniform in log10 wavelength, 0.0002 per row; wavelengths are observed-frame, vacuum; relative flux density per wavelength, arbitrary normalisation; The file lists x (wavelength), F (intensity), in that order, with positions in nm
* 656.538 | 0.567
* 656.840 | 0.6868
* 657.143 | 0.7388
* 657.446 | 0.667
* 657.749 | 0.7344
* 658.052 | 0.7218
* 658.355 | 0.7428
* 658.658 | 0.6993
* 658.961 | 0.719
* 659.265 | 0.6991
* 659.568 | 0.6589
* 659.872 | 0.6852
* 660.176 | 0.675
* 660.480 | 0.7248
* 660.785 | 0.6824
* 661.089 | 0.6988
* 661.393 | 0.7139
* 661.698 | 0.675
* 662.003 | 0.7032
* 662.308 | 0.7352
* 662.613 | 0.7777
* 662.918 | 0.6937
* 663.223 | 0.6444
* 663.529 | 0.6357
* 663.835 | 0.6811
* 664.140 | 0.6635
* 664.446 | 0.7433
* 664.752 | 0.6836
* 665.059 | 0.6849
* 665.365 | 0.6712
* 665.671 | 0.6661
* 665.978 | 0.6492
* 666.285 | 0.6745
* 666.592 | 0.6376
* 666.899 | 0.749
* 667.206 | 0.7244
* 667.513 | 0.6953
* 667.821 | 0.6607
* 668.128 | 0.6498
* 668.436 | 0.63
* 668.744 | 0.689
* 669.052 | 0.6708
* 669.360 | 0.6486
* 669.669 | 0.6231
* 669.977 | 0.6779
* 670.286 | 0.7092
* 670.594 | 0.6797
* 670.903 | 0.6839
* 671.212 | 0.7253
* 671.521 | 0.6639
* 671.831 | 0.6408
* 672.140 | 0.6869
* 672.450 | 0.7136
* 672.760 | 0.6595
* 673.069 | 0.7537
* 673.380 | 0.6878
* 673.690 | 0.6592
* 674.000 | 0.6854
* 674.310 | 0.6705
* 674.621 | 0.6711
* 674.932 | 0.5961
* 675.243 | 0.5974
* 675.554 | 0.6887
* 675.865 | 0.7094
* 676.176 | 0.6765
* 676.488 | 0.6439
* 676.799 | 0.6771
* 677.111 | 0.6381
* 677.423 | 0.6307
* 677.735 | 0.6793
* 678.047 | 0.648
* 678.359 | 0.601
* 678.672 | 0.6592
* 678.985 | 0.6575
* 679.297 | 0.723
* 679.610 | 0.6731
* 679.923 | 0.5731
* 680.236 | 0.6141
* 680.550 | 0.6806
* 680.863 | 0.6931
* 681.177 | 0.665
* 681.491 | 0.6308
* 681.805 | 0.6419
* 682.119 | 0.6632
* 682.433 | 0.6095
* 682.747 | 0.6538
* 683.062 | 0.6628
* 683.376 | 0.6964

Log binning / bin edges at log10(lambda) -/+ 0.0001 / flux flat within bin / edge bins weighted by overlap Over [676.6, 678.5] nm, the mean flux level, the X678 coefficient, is 0.65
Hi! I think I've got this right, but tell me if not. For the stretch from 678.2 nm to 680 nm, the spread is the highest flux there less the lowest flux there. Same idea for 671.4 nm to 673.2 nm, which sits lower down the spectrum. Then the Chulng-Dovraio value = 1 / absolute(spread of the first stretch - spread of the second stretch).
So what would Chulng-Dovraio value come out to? 27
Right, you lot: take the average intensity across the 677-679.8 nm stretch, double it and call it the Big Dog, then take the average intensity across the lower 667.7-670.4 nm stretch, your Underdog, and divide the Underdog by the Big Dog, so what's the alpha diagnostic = 0.504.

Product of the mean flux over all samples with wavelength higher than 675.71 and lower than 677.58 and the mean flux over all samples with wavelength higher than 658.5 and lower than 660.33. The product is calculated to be 0.457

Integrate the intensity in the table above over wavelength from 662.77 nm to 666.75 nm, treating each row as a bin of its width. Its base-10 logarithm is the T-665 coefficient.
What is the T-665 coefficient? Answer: 0.427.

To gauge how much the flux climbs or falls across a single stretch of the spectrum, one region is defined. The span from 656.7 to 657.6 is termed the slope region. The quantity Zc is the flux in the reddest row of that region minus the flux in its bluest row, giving -0.02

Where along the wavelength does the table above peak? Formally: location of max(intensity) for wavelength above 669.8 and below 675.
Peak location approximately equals 673.069 nm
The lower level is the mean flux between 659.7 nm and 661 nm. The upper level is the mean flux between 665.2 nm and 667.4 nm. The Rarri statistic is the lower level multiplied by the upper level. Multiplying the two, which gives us 0.472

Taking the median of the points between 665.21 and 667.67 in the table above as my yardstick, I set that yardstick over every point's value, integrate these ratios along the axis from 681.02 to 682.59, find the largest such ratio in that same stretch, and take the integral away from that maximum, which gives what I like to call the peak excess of -0.543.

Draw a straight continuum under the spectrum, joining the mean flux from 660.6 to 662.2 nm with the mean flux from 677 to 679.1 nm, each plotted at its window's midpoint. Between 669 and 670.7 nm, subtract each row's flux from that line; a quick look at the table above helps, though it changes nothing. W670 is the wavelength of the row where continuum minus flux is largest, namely 669.669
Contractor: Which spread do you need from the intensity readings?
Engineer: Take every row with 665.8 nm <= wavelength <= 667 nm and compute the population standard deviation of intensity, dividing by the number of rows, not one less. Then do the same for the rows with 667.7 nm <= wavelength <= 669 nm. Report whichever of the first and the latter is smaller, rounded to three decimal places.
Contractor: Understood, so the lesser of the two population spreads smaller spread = 0.021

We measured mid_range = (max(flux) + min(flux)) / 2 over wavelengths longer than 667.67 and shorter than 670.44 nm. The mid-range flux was 0.666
